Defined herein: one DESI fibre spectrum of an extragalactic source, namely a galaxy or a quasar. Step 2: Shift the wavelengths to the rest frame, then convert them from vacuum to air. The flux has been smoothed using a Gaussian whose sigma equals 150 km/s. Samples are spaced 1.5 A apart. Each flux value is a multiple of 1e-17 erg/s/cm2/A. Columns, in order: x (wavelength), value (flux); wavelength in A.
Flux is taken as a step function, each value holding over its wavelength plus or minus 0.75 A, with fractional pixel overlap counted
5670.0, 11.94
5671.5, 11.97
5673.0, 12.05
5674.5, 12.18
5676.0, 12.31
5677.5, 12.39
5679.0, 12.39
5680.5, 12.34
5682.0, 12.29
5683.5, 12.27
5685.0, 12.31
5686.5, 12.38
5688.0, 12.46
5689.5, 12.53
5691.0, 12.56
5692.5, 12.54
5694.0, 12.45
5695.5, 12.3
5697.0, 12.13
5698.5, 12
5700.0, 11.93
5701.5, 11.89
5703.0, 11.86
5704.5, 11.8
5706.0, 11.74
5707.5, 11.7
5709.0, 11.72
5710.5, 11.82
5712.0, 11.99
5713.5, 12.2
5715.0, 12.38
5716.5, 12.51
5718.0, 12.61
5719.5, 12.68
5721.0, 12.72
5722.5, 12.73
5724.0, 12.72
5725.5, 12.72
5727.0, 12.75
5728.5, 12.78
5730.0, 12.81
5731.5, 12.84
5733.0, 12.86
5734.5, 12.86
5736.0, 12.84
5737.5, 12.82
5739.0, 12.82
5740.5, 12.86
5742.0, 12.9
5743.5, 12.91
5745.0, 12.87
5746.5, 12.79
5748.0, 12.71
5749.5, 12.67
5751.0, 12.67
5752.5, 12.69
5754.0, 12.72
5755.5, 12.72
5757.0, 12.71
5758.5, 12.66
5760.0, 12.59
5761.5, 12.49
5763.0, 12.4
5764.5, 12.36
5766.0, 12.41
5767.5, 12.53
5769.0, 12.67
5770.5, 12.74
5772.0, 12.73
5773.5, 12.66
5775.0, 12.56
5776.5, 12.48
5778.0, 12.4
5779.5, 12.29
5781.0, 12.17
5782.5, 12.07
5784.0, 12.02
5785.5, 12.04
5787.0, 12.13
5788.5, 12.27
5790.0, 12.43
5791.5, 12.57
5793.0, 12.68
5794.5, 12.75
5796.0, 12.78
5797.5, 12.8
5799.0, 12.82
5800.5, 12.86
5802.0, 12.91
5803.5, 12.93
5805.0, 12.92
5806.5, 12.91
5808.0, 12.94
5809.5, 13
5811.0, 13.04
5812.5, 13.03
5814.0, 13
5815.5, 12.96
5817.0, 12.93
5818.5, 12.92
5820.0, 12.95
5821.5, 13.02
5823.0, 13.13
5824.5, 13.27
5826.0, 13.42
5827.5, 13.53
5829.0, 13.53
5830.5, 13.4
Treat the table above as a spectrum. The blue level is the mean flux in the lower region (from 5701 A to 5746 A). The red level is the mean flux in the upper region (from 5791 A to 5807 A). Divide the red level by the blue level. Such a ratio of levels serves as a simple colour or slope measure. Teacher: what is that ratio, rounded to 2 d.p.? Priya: 1.03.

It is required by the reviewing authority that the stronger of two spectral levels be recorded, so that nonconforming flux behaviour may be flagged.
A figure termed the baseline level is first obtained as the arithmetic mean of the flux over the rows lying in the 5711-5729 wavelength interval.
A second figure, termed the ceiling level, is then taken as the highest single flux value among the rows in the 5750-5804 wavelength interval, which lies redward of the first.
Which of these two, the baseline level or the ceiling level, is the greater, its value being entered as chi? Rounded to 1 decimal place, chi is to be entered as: 12.9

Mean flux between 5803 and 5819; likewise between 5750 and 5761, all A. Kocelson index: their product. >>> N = 164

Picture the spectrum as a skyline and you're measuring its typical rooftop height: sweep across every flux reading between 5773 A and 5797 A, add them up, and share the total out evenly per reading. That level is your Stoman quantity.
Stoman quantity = 12.4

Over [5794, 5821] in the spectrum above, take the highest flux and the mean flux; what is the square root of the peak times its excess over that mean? 1.3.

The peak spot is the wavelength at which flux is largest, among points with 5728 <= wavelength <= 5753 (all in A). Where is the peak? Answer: 5743.5 A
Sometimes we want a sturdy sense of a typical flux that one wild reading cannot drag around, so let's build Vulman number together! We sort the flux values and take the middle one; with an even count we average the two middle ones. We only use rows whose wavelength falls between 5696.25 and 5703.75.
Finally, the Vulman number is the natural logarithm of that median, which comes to 2.48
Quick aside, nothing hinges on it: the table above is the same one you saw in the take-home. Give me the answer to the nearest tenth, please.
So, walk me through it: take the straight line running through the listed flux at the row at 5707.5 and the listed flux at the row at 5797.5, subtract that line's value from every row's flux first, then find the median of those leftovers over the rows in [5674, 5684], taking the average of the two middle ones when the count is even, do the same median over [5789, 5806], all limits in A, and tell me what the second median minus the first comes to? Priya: -1.0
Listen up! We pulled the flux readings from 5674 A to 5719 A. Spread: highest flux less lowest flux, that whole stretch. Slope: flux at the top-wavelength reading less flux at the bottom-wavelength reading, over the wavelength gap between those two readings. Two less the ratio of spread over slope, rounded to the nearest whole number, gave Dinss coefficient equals -90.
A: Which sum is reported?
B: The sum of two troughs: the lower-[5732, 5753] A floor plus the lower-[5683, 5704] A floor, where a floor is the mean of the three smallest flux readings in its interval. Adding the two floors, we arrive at 24.6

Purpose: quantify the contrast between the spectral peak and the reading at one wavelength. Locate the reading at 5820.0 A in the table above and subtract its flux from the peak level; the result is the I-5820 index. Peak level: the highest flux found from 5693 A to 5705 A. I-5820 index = -0.50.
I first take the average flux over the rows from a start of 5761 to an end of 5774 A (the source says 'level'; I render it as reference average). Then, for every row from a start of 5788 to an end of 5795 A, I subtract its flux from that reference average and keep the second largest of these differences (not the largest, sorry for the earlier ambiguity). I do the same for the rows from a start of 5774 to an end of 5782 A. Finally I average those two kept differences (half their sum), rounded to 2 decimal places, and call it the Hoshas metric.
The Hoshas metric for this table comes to 0.19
